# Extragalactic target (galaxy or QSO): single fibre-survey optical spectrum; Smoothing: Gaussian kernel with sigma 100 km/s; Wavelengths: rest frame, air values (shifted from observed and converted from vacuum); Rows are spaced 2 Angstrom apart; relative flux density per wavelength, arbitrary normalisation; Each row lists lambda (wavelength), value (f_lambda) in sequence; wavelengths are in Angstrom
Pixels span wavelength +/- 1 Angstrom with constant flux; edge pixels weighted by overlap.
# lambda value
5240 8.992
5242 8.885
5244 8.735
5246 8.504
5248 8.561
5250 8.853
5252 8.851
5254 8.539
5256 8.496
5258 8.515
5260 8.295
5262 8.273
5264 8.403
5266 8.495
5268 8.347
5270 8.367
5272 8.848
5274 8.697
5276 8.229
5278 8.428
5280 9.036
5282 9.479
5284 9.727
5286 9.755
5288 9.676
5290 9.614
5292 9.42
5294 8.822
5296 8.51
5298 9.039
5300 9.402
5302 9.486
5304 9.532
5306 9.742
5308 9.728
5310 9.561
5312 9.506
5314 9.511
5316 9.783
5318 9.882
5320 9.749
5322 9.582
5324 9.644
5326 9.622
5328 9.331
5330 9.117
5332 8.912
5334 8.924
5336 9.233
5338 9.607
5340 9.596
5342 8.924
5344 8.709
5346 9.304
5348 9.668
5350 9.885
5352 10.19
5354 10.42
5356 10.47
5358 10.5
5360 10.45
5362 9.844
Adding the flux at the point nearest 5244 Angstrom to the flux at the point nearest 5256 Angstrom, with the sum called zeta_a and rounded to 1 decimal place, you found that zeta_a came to 17.2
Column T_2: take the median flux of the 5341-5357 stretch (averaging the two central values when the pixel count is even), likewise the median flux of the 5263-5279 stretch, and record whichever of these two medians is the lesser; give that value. 8.42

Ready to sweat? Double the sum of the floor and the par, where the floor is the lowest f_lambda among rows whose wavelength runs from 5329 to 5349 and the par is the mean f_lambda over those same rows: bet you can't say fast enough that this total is 35.8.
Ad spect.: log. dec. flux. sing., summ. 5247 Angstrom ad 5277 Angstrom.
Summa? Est 14.0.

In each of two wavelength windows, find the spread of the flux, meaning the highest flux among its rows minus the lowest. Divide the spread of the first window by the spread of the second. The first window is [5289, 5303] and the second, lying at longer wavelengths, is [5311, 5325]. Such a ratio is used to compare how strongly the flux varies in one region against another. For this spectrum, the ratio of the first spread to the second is 2.94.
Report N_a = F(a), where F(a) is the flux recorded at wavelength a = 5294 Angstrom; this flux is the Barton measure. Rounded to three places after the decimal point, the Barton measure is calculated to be 8.822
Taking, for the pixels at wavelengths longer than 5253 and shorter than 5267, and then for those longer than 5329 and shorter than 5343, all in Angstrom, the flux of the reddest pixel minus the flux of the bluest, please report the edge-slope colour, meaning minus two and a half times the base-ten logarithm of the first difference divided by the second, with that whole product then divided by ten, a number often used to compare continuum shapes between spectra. 0.16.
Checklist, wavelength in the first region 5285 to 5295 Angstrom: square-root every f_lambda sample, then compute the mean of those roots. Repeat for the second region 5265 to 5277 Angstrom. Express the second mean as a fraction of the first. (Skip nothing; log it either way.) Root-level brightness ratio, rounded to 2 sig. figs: 0.95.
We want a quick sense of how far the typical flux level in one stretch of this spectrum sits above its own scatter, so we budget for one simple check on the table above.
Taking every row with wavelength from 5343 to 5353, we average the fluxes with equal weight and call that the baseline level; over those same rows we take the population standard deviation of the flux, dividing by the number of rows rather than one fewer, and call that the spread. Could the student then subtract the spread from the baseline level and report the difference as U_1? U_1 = 9.0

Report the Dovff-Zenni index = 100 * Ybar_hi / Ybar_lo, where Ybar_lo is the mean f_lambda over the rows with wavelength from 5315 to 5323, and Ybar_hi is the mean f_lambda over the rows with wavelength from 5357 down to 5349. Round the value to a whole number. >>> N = 105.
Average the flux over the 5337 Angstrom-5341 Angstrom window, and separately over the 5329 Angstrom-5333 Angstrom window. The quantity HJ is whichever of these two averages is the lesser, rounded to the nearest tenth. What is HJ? 9.0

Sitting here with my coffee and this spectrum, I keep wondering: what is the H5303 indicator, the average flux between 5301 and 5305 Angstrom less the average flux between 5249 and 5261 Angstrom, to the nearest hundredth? 0.92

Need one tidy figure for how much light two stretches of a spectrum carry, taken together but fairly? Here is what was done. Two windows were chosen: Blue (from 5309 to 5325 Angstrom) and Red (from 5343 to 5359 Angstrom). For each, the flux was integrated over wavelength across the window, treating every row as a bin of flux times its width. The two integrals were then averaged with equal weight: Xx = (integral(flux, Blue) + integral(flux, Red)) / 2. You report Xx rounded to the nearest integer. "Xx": 156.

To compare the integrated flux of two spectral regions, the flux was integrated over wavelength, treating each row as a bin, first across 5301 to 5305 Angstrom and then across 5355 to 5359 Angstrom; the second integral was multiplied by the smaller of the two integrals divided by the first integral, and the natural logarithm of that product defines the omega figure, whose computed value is 3.74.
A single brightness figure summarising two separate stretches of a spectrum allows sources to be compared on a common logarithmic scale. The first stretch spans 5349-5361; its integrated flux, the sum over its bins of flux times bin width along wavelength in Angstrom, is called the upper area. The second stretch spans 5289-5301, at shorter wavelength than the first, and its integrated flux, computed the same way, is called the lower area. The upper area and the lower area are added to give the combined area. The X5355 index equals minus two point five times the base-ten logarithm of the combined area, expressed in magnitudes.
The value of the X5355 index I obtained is -5.92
